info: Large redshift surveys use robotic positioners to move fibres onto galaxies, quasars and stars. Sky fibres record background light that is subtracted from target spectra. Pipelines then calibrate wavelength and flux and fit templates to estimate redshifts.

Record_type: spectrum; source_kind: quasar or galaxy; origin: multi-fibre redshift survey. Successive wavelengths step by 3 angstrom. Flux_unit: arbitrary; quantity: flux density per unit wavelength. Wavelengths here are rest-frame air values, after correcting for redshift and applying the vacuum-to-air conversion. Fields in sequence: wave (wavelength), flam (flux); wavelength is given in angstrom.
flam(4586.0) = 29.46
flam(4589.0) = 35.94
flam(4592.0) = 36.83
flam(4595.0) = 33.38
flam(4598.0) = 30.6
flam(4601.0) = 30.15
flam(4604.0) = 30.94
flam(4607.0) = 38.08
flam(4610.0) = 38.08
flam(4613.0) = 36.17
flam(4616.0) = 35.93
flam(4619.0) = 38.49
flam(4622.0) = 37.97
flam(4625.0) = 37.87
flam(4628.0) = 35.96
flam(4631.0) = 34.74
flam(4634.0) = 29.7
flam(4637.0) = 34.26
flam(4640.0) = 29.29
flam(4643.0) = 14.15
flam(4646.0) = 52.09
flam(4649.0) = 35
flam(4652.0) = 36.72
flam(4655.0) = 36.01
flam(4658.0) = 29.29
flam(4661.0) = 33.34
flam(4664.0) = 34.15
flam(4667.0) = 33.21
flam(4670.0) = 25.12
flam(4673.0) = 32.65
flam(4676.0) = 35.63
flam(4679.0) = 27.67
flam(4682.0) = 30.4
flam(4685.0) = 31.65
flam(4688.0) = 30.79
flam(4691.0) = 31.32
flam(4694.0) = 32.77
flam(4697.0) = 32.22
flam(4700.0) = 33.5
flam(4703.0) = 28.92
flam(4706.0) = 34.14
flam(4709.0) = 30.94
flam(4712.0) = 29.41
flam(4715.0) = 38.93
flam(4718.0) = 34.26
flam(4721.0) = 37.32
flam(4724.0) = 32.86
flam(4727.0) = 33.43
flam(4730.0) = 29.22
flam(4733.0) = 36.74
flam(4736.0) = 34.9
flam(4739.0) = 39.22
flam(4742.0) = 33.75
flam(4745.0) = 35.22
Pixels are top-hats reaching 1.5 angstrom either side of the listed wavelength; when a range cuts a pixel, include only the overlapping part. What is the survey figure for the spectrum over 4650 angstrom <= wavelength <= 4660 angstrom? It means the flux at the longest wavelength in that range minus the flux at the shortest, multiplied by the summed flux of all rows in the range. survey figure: -758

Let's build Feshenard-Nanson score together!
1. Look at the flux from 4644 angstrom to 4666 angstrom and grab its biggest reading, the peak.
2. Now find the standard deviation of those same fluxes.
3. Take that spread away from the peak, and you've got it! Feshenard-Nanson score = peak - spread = 45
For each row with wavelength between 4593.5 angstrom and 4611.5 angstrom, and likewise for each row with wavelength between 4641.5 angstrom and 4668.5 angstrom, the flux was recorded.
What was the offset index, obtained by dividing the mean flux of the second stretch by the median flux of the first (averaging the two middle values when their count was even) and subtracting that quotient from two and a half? 1.45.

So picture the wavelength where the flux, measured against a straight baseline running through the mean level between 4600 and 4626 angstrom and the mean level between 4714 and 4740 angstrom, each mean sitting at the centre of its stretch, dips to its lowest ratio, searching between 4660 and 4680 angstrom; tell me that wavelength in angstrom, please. 4670.0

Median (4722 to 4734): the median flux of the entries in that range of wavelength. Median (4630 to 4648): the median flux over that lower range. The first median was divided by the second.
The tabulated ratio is 1.04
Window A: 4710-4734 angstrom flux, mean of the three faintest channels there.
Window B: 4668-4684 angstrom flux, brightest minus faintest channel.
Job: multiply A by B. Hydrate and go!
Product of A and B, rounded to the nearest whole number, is 321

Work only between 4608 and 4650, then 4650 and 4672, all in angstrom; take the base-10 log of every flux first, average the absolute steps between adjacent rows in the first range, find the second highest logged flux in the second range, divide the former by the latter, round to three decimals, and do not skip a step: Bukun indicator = 0.067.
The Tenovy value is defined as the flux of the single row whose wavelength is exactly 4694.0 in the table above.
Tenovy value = 32.77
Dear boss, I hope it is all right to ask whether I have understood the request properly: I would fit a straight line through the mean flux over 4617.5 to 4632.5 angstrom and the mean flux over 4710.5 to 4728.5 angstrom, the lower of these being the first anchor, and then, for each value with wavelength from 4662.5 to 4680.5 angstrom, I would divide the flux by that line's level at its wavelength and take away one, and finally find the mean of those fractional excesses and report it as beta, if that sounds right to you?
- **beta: -0.12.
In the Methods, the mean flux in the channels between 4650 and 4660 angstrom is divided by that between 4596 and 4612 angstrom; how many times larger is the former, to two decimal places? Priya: 1.01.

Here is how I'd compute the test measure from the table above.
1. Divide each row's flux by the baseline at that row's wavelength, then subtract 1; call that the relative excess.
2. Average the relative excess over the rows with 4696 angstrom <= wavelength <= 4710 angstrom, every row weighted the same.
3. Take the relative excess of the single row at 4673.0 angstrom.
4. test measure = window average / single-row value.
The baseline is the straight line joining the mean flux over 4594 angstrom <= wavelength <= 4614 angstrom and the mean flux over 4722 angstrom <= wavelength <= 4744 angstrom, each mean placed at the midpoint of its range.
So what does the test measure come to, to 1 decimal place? 1.5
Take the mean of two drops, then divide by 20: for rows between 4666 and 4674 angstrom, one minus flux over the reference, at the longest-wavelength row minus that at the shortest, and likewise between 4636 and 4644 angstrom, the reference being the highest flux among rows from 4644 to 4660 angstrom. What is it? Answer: 0.010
